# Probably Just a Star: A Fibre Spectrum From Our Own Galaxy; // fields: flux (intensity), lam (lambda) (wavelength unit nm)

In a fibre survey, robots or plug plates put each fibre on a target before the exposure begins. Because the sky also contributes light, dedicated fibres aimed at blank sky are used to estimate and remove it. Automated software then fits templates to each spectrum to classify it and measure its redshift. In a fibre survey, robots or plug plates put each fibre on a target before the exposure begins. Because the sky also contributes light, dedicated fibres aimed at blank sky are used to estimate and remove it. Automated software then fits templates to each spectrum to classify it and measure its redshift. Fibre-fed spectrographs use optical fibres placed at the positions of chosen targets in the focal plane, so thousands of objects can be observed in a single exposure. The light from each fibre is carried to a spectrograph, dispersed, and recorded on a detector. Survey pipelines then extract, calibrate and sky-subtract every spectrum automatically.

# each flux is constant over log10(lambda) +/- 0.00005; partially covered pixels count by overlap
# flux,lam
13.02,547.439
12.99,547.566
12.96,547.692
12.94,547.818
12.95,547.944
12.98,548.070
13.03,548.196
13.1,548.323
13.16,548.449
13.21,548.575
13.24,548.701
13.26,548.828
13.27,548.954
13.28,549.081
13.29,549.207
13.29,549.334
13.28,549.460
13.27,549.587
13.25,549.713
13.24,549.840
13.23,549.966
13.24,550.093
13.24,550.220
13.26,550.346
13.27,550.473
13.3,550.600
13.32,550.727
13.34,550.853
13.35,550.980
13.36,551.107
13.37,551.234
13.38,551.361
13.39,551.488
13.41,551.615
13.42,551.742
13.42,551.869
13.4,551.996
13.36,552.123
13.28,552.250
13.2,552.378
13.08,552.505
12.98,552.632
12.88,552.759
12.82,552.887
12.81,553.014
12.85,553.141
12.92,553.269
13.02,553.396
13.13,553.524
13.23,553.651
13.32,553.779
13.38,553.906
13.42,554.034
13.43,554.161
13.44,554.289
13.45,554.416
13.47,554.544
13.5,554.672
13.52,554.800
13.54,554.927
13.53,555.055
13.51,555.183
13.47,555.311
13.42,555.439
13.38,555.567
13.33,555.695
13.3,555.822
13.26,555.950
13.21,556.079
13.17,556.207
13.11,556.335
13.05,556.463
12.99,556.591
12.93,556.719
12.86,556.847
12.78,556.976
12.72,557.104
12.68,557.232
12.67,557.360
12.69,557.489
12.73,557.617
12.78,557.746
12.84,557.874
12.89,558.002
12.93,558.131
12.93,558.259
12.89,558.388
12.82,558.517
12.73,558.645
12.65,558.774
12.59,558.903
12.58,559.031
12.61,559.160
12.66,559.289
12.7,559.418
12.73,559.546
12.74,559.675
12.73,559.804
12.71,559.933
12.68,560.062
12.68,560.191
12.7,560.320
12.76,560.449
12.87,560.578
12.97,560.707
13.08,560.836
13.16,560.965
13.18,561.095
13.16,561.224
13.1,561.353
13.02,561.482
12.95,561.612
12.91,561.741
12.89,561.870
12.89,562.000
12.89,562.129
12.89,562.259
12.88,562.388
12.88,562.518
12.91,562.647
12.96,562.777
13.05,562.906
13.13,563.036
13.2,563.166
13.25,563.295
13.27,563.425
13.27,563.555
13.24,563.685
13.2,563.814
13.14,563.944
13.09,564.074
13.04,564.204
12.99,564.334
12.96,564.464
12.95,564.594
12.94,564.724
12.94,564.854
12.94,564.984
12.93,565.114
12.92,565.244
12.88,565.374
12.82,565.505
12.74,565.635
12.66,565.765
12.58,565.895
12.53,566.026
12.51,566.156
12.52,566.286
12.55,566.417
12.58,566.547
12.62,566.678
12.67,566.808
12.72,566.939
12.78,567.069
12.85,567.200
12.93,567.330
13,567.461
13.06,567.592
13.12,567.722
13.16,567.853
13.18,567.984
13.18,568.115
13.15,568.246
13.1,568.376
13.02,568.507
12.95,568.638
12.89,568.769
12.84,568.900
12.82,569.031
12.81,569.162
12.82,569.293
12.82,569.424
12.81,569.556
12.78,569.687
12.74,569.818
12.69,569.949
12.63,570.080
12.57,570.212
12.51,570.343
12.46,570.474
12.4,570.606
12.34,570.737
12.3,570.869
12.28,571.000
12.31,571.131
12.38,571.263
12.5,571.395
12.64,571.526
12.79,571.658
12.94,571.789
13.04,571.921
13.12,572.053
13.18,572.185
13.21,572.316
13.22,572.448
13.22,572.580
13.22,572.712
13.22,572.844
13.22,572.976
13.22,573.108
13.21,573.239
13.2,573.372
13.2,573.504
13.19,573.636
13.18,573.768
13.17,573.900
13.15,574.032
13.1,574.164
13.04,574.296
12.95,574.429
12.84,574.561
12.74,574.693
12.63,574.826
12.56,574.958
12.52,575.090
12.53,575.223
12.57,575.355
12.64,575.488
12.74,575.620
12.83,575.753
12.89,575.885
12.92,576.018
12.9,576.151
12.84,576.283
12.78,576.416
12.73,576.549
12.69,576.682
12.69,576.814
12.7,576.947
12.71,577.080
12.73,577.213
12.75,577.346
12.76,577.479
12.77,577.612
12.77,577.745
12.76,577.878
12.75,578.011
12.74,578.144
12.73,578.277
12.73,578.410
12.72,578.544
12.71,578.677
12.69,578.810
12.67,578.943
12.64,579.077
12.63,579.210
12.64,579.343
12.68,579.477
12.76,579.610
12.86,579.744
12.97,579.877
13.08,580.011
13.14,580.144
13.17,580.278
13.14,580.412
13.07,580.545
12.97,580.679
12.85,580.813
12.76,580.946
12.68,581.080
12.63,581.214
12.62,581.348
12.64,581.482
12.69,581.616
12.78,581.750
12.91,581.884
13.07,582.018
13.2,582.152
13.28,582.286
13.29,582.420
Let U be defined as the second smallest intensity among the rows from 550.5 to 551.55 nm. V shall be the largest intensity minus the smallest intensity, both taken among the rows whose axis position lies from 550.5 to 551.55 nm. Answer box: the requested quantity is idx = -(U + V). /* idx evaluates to -13.41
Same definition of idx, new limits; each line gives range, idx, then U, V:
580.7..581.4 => -12.86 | 12.63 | 0.23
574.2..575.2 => -13.08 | 12.56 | 0.52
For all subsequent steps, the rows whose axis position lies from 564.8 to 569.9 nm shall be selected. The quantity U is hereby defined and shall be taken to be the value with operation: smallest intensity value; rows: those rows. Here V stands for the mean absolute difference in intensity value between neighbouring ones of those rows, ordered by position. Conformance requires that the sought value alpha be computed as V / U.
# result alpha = 0.0033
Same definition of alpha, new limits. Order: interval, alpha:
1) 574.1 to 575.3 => 0.0059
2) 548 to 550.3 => 0.0017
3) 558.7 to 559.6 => 0.0029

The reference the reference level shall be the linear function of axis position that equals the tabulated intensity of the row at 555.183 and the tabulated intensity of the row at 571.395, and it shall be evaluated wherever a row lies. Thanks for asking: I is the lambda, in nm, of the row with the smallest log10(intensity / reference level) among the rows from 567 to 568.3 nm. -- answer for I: 567.069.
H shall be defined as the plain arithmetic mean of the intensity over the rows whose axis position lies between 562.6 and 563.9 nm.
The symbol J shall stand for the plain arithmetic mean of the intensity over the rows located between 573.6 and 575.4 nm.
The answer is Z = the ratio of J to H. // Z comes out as 0.98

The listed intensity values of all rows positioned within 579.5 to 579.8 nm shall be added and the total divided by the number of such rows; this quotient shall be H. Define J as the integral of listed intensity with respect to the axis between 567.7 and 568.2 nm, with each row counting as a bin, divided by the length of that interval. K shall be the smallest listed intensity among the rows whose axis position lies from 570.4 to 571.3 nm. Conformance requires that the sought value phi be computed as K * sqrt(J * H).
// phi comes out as 159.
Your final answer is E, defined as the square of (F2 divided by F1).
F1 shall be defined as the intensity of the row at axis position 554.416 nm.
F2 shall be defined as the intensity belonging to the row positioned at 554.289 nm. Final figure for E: 1.00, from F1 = 13.45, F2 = 13.44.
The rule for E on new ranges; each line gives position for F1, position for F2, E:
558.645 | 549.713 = 1.08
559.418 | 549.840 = 1.09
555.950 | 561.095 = 0.99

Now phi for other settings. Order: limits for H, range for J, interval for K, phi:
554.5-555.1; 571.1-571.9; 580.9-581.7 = 165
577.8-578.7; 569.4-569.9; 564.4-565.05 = 165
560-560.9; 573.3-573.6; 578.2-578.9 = 165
